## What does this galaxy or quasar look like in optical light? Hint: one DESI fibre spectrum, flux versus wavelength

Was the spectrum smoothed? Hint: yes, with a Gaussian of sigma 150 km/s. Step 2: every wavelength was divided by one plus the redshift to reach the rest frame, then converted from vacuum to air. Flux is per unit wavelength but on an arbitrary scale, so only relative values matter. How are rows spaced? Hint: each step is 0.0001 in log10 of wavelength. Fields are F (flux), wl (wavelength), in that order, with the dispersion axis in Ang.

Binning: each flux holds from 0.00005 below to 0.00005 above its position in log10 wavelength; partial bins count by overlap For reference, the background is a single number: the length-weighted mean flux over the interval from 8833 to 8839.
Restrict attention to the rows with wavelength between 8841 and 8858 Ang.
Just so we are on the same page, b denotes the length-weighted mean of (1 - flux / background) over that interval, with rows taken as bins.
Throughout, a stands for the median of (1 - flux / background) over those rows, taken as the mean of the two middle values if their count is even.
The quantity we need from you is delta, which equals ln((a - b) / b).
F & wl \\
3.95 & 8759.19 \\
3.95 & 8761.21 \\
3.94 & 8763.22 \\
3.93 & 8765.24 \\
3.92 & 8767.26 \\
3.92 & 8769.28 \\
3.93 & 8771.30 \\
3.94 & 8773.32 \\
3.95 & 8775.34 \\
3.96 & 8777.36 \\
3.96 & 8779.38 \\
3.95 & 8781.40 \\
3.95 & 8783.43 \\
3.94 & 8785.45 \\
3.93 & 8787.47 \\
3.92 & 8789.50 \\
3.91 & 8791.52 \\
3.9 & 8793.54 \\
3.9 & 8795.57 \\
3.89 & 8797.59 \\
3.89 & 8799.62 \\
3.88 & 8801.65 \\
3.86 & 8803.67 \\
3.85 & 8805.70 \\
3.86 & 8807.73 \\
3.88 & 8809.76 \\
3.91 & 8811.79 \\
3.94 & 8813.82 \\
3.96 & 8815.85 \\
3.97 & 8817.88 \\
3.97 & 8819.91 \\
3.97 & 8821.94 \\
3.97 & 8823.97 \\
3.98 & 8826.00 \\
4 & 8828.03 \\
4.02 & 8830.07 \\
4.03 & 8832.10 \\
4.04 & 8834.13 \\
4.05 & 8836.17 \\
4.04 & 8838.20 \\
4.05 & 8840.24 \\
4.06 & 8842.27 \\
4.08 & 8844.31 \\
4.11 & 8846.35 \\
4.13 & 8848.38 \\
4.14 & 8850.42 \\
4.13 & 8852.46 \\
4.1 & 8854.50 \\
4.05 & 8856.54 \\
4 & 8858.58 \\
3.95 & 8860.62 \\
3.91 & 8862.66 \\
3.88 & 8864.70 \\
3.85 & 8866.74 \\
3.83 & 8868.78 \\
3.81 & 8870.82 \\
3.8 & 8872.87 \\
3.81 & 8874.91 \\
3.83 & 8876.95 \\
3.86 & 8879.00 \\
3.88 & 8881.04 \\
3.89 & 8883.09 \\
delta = -1.82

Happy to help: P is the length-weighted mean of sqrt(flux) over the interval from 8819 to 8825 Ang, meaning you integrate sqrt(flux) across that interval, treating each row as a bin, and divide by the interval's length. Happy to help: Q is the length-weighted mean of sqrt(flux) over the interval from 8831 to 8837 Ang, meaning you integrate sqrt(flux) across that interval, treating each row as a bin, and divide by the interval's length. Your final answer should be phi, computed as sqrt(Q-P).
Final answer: 0.13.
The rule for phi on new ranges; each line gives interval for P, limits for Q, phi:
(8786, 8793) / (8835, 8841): 0.17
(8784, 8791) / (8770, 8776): 0.03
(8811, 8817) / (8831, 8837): 0.16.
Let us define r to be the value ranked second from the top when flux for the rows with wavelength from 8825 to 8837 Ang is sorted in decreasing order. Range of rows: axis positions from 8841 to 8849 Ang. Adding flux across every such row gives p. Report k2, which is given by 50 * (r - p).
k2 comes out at -617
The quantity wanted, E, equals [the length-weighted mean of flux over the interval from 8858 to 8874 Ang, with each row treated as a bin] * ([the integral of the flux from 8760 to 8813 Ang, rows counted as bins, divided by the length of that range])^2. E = 59.4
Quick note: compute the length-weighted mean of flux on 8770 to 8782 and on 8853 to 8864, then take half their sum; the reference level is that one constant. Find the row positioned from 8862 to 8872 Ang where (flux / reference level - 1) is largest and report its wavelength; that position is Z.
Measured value 8862.66 Ang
